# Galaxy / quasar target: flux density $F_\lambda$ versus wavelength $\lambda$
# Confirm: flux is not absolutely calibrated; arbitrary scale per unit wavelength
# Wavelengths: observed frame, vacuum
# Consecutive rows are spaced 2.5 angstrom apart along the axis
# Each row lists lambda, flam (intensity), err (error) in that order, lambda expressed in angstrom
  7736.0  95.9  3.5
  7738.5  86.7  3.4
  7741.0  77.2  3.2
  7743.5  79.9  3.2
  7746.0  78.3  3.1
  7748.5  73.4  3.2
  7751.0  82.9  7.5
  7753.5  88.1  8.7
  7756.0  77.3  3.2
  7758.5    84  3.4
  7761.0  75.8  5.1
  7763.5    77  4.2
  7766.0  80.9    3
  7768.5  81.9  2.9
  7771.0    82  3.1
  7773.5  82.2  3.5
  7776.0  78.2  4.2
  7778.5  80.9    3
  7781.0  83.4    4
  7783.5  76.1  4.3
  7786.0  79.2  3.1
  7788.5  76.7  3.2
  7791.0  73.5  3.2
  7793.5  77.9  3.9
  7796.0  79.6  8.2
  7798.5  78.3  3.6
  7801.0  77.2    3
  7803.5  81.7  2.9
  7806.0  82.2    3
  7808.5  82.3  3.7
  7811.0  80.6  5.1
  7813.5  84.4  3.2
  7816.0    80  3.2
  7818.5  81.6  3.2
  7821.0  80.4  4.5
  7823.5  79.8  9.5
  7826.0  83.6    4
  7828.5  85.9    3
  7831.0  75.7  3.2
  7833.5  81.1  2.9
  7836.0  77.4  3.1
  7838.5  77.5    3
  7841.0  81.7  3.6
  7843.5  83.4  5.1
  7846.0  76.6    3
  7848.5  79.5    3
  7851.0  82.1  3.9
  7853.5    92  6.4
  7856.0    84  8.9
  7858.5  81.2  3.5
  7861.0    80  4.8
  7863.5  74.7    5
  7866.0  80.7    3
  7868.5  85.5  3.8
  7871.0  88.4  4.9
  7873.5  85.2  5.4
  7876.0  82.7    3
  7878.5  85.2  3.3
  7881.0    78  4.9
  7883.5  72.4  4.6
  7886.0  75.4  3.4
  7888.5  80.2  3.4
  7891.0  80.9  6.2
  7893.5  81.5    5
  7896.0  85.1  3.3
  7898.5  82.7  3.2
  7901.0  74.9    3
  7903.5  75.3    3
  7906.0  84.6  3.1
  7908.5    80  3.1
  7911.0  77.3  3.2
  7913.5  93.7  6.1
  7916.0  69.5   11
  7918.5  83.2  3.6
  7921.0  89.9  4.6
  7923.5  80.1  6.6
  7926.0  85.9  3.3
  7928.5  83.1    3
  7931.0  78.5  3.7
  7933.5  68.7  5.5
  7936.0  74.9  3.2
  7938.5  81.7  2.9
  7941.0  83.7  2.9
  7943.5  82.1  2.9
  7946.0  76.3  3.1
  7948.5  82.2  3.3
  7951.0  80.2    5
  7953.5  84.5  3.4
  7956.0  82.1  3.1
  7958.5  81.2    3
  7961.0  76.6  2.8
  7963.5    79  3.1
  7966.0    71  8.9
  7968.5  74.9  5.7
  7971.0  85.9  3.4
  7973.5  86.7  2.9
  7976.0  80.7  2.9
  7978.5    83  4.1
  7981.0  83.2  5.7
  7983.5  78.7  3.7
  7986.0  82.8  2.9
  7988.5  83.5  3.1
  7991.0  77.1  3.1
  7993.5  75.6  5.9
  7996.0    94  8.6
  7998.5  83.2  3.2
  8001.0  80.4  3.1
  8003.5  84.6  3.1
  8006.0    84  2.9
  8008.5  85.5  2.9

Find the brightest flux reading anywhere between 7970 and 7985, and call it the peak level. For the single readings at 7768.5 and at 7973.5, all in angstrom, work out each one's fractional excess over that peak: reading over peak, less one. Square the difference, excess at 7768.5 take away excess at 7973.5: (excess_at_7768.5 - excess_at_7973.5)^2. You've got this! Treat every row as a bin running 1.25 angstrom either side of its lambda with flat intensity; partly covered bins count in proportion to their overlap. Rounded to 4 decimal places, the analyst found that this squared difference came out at 0.0031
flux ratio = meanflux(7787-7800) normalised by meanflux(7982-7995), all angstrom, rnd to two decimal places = 0.97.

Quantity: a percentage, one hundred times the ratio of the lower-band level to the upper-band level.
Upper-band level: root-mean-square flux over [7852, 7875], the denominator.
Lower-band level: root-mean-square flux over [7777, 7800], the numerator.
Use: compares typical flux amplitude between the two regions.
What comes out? 93.8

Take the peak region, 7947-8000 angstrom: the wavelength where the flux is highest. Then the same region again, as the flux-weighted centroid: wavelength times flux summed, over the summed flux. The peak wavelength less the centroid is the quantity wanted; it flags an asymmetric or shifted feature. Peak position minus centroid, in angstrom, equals 22.3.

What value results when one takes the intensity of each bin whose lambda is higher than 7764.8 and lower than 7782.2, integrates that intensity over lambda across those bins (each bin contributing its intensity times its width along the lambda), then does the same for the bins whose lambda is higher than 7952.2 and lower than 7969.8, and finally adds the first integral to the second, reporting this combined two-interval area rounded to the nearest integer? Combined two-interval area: 2797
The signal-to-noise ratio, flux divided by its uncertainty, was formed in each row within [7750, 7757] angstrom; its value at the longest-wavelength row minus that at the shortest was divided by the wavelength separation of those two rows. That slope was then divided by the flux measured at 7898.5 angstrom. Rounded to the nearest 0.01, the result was 0.03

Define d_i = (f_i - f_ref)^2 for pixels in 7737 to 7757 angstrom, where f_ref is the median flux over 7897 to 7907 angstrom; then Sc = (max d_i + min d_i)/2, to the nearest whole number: 42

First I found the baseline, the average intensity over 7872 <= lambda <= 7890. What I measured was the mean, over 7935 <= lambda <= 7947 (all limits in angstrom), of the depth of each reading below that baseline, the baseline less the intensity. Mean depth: 0.1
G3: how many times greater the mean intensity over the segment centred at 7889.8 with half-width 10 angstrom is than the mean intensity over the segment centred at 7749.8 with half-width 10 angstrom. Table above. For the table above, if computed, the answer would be 0.99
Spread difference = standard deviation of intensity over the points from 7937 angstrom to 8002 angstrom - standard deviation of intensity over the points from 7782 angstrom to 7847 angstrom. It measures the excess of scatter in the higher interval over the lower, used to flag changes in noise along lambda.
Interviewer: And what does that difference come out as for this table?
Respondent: 1.5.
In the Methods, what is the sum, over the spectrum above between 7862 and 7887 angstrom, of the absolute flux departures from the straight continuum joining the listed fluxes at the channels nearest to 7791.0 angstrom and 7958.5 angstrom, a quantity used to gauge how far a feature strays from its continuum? 55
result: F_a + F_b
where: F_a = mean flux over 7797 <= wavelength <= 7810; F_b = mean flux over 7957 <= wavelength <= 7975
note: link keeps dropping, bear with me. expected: 160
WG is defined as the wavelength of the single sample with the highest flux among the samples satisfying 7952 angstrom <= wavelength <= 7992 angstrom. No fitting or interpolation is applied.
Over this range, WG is 7973.5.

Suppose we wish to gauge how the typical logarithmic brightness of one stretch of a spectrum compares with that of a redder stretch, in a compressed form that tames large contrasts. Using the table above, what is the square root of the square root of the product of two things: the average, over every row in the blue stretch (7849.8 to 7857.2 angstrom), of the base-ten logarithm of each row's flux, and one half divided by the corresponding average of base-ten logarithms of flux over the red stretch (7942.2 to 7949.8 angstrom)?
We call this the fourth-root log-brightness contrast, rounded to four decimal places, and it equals 0.8442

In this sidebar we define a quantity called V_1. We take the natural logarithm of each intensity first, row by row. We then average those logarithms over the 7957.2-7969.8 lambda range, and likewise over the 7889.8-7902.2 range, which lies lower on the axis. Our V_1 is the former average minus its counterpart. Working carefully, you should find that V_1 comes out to -0.057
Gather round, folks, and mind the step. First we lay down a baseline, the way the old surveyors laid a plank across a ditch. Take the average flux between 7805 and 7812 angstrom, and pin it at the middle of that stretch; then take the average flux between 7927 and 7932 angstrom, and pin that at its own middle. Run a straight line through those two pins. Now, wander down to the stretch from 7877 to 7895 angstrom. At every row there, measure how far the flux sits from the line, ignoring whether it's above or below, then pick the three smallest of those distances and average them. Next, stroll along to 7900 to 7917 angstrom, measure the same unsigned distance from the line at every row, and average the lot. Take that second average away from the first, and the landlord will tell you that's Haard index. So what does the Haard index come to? -5.8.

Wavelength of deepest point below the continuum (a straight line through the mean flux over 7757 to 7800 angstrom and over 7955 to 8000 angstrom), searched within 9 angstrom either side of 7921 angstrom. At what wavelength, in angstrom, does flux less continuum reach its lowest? 7916.0 angstrom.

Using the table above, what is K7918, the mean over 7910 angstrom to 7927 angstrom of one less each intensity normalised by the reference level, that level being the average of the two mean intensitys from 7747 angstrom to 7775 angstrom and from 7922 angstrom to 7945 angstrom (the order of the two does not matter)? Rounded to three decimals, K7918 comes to -0.033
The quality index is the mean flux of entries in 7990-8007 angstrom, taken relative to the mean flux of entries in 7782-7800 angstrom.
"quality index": 1.069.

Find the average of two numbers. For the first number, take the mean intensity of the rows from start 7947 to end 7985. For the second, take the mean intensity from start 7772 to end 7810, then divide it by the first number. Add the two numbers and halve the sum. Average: 40.8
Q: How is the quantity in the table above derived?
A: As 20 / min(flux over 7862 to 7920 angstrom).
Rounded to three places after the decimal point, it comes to 0.288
